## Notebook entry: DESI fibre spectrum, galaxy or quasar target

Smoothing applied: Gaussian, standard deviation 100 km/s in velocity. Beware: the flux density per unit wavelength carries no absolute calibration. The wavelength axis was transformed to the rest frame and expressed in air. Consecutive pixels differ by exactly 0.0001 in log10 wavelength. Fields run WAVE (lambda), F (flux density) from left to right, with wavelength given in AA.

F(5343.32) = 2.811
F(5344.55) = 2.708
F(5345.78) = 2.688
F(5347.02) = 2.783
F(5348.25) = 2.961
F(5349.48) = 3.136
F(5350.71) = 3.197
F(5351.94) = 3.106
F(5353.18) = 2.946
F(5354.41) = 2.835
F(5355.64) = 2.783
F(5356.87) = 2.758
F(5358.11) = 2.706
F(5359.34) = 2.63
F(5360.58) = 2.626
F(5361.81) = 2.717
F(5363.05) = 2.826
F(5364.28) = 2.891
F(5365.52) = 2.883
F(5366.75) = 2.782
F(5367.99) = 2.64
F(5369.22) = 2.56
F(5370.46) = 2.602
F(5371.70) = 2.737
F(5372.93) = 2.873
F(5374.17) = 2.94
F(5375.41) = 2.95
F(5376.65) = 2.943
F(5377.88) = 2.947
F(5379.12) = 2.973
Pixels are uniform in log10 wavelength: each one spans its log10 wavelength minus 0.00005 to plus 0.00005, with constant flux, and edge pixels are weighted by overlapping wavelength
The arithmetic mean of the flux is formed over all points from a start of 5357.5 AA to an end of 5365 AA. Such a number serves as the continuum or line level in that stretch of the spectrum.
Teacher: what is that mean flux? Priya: 2.73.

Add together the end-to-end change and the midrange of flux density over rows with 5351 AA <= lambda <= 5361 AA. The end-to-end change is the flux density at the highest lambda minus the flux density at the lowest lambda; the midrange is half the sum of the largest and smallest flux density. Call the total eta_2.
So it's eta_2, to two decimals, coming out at 2.39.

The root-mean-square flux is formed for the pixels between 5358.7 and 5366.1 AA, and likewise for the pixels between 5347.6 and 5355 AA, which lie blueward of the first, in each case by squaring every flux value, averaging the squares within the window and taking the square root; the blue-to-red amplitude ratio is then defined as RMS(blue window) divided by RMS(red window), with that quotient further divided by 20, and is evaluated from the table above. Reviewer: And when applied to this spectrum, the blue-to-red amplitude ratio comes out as 0.0549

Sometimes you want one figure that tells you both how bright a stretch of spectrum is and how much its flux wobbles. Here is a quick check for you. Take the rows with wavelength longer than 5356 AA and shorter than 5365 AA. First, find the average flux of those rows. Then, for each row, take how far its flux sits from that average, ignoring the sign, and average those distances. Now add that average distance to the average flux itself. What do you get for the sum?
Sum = 2.81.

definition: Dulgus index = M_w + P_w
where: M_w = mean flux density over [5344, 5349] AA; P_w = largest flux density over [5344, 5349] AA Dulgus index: 5.75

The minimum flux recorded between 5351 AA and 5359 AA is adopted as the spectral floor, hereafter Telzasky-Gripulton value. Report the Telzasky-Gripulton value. 2.706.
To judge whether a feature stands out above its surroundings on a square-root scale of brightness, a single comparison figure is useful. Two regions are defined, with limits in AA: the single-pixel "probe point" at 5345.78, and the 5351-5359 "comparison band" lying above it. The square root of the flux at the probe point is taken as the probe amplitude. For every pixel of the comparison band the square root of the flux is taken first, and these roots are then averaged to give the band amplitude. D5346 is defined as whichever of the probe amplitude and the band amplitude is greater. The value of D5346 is 1.69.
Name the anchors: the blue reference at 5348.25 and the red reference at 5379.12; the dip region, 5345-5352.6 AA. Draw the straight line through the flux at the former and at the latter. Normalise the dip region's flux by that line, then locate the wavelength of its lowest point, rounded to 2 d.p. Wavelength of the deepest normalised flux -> 5345.78 AA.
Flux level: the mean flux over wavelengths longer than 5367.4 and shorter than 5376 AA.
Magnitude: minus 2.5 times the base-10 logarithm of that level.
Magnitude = -1.101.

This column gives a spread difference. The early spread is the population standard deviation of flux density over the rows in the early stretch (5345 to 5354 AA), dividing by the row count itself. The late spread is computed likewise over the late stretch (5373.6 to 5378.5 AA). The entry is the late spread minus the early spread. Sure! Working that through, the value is -0.17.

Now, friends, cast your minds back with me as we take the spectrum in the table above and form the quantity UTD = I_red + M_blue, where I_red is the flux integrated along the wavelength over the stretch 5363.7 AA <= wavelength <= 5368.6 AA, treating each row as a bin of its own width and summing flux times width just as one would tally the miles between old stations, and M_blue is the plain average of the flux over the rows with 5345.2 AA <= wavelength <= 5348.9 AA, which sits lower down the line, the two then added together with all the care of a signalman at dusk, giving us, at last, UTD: 17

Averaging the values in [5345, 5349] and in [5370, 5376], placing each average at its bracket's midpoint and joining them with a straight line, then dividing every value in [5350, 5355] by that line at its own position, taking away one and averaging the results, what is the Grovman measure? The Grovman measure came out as 0.074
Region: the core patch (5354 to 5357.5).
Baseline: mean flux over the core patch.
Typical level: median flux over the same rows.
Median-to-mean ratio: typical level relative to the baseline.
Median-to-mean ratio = 1.00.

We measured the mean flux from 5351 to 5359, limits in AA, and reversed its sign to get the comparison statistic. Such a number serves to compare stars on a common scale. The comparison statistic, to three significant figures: -2.86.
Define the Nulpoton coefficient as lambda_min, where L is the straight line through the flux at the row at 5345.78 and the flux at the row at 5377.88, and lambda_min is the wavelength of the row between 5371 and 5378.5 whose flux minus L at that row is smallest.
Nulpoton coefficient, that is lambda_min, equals 5371.70 AA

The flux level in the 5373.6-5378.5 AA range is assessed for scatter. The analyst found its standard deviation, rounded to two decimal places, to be 0.00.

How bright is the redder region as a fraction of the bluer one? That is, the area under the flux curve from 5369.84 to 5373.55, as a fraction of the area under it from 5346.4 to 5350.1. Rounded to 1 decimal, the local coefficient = 0.9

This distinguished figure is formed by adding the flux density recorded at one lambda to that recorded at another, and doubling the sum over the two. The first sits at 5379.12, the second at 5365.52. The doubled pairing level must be 11.7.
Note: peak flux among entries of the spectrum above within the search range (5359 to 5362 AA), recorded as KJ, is 2.717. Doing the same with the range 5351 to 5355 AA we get 3.106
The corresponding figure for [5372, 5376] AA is 2.95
